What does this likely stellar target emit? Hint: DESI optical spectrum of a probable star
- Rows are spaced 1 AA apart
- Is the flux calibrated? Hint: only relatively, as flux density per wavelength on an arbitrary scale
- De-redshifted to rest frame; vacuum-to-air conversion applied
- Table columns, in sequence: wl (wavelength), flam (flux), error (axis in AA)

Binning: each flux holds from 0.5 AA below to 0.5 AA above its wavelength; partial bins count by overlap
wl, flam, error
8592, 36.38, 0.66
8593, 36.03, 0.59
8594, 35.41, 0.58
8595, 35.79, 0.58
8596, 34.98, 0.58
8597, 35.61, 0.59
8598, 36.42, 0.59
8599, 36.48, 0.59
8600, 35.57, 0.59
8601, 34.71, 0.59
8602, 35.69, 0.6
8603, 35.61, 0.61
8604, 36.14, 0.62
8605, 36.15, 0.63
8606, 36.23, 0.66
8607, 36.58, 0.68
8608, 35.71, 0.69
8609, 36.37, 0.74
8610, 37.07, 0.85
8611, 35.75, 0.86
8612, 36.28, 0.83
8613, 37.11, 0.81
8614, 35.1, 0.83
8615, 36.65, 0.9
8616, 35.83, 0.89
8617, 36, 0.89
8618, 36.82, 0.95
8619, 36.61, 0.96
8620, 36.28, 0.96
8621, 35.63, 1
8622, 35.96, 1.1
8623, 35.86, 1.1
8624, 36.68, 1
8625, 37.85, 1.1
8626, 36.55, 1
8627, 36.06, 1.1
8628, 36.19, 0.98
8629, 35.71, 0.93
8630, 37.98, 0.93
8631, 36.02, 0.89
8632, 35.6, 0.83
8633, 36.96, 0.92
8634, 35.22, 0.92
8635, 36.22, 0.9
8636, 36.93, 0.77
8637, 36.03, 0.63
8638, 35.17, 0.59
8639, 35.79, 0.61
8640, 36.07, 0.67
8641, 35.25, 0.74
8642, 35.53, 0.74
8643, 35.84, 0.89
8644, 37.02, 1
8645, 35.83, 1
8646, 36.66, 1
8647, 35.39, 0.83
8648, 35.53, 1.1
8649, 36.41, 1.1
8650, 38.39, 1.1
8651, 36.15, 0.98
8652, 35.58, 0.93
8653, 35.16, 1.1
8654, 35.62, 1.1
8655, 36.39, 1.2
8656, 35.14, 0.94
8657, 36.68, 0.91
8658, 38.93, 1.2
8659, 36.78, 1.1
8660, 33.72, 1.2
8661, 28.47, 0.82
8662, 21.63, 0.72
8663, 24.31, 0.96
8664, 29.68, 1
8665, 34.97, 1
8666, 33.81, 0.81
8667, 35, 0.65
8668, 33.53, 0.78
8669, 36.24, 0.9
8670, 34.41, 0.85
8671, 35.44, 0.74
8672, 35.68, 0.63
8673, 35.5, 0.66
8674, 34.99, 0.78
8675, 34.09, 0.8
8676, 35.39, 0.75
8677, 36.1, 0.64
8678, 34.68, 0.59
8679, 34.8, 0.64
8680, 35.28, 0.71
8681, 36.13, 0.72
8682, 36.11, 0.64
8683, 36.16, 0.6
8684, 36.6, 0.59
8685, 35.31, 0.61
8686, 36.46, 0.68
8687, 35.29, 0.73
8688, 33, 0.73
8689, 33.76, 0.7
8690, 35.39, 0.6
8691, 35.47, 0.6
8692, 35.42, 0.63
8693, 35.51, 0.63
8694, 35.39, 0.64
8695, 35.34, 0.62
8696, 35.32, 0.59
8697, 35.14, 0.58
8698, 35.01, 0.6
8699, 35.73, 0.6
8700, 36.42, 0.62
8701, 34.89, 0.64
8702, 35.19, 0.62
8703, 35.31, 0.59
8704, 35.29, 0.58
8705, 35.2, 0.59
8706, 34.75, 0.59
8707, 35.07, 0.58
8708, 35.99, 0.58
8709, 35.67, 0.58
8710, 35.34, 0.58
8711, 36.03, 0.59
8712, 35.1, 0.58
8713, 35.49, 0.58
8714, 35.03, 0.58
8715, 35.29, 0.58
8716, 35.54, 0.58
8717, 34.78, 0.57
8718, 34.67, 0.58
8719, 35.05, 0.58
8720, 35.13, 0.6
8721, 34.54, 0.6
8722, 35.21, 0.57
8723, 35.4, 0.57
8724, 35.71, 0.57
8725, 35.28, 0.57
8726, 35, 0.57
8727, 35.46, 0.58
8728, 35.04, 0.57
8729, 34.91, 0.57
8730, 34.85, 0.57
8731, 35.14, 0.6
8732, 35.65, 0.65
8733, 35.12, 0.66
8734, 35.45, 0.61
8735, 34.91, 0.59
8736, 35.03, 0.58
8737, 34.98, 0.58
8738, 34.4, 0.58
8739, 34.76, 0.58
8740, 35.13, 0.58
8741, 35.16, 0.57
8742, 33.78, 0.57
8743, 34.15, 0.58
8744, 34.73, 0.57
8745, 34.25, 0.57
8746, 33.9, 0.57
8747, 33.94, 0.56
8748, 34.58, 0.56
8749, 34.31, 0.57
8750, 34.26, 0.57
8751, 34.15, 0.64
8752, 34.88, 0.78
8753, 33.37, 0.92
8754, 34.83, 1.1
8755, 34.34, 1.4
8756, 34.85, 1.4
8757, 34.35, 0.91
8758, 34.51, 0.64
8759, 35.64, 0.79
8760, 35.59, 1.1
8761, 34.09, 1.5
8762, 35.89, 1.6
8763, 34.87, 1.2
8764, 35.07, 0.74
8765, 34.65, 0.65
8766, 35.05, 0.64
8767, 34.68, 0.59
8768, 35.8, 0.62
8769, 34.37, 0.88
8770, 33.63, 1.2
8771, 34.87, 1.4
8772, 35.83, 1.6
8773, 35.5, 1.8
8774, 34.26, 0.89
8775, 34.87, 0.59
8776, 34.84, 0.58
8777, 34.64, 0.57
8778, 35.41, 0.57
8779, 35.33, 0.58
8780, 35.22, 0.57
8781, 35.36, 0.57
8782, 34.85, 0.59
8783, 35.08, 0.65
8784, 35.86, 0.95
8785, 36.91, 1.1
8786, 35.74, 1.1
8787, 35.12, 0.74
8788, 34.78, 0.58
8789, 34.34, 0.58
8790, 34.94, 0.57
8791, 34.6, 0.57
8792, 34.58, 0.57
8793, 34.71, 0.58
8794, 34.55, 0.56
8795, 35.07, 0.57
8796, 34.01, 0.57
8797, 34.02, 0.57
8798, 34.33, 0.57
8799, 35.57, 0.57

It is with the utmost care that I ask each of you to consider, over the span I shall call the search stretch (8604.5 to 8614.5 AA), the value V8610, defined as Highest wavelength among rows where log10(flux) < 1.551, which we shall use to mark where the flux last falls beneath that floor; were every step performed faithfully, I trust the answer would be 8614 AA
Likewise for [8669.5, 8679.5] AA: 8679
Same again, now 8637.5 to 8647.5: 8647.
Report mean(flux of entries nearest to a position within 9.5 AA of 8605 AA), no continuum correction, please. 36.0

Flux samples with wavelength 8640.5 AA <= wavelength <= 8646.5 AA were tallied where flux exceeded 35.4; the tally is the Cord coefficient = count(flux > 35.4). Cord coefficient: 5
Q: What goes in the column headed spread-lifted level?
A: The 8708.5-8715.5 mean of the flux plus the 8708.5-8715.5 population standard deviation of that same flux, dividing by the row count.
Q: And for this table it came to 35.7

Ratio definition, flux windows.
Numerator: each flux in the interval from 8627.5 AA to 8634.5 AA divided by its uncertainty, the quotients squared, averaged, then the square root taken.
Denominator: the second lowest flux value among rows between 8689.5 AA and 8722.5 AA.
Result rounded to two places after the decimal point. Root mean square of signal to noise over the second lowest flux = 1.15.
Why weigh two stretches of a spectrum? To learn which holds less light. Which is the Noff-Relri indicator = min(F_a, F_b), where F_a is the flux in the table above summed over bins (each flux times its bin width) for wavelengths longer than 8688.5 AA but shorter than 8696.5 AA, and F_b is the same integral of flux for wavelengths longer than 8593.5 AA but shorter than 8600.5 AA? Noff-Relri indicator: 250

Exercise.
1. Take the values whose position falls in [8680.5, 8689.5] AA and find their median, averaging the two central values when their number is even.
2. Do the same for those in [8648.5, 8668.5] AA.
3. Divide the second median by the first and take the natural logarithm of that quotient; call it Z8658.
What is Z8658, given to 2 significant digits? -0.027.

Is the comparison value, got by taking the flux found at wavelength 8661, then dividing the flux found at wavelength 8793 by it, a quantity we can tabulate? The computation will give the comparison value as 1.22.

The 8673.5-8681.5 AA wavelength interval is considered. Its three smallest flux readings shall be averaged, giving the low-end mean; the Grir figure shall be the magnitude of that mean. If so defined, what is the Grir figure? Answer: 34.5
